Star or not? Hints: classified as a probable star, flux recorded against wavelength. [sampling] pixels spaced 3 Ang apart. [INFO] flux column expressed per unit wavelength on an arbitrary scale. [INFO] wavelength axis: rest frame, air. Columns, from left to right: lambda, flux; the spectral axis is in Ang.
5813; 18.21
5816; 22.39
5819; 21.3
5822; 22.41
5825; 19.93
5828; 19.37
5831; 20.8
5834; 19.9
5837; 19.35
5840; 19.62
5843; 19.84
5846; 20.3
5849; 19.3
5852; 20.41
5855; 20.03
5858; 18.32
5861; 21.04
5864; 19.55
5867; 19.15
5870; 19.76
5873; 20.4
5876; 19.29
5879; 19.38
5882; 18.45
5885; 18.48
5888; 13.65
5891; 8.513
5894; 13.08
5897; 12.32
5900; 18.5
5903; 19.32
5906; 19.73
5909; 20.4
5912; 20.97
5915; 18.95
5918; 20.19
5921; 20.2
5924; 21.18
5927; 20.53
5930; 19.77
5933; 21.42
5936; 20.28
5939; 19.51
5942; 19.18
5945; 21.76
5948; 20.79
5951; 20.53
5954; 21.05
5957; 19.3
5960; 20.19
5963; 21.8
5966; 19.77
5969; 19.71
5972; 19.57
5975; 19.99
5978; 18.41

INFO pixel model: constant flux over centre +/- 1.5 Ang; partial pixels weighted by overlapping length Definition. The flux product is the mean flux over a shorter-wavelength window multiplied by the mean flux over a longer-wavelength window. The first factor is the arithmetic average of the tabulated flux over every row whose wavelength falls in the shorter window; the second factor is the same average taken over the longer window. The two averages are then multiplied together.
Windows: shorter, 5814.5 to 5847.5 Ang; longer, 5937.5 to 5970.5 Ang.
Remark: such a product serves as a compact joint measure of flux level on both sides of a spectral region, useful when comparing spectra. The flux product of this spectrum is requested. 416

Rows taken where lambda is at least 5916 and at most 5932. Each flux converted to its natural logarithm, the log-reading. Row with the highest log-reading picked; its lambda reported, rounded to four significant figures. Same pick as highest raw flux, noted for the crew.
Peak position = 5924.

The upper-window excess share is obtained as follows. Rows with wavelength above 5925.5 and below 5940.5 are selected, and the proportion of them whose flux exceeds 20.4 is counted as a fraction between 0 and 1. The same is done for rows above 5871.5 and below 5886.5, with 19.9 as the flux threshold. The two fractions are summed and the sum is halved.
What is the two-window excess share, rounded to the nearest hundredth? 0.30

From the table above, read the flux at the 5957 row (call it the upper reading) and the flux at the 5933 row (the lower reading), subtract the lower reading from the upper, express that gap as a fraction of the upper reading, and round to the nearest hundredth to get -0.11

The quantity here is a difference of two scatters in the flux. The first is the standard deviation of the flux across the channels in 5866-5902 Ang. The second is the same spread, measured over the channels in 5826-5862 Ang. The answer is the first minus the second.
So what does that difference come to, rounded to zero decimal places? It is 3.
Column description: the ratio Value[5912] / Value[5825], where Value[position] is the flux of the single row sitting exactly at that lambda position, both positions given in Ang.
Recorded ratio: 1.05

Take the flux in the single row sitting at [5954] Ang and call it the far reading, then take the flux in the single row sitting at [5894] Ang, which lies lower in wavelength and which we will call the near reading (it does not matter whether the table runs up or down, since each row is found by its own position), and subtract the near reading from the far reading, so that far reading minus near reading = 8.0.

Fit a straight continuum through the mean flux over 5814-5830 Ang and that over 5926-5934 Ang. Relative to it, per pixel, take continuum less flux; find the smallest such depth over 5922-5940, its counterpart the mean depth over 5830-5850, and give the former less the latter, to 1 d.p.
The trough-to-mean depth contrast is -2.0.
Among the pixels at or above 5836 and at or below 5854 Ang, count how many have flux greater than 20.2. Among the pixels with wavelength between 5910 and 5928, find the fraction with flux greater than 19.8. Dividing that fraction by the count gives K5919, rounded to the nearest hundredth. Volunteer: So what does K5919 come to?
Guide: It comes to 0.42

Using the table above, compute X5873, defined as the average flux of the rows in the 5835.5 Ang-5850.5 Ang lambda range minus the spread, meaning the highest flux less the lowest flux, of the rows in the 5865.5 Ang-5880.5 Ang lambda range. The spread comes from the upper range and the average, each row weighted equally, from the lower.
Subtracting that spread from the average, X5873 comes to 18.4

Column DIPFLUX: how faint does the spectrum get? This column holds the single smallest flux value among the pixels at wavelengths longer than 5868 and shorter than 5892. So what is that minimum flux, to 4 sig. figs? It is 8.513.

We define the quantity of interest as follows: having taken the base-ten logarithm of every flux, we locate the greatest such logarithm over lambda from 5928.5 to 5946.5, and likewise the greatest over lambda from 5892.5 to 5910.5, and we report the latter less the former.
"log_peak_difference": -0.028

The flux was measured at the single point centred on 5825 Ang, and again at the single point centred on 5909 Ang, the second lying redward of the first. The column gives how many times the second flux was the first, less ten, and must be -8.976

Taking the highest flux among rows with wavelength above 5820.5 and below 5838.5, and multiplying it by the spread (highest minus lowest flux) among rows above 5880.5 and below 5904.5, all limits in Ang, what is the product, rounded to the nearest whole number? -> 242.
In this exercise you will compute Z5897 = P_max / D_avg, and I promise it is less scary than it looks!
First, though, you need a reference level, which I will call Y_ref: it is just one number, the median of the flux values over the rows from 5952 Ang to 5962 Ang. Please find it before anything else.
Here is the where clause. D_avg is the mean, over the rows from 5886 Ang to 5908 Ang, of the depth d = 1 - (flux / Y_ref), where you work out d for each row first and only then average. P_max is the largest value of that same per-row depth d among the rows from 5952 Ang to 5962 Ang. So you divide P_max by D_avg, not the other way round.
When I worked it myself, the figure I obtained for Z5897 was 0.2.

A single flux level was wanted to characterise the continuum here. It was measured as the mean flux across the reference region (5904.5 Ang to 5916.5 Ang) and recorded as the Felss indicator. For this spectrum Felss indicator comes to 20.0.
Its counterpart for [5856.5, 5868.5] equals 19.5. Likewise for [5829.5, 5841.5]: 19.9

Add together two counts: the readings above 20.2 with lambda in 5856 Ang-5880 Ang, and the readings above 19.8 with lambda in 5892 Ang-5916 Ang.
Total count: 4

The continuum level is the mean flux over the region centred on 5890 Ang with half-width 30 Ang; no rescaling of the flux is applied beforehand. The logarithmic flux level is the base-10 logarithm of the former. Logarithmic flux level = 1.26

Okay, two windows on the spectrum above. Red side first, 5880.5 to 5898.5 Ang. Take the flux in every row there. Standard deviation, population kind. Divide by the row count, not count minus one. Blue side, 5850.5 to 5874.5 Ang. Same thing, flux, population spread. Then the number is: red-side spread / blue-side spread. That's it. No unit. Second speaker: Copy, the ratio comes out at 4.4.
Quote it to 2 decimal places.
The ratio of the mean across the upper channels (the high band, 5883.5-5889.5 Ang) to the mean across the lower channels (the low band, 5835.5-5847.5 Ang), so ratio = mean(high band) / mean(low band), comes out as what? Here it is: 0.81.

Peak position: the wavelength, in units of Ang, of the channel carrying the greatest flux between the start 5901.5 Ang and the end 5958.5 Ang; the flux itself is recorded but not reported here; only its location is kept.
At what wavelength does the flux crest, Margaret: 5945 Ang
